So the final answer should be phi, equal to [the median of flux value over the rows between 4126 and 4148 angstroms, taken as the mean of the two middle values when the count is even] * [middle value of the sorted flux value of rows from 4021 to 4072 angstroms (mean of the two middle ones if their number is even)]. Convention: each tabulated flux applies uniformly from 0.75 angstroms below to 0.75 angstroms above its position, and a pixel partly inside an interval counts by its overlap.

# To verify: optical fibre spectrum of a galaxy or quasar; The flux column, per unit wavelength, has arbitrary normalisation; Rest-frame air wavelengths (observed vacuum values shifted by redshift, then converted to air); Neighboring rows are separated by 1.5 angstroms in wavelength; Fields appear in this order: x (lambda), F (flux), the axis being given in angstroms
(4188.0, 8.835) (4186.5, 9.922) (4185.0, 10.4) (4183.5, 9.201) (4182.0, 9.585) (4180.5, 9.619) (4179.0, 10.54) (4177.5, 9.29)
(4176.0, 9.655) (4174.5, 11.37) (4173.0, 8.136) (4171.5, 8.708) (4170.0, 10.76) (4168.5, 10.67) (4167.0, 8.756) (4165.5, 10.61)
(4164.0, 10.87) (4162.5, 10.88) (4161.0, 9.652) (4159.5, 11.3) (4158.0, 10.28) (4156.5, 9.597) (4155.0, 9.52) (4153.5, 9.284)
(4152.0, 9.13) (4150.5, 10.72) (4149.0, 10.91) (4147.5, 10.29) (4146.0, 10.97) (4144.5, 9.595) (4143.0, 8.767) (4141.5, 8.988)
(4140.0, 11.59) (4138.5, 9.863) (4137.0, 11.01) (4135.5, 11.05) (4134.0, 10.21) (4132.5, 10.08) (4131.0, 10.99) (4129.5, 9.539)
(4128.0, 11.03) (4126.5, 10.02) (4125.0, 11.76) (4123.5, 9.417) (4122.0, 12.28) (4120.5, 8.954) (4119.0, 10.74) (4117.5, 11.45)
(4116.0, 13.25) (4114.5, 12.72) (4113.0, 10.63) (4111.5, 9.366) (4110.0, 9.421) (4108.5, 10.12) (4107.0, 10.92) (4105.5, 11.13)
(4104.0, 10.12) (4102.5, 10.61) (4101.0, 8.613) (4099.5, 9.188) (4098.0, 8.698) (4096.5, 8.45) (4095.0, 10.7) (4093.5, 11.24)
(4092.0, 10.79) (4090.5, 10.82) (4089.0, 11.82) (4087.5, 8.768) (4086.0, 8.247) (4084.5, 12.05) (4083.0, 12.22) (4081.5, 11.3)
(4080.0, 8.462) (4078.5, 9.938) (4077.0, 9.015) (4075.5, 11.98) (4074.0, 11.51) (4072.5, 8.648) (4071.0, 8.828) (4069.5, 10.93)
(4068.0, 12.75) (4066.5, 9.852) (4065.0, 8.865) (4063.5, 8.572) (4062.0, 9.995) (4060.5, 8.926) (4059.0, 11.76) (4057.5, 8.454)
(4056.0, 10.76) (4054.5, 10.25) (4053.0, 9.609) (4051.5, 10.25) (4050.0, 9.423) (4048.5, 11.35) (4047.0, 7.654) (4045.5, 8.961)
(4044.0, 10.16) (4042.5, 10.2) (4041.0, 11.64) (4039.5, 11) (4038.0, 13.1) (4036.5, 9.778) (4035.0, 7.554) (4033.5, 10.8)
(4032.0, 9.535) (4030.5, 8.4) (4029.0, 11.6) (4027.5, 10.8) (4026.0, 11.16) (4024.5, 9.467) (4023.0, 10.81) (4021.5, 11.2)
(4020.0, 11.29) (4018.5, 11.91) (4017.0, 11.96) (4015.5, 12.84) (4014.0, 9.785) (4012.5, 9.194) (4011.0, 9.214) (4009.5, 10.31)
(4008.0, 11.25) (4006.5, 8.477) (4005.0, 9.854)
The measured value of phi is 104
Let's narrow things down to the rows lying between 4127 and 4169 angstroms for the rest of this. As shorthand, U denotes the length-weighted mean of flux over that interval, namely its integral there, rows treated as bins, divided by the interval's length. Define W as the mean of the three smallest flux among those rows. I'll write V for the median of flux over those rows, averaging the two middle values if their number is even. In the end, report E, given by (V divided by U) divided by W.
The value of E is 0.114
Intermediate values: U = 10.22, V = 10.3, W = 8.8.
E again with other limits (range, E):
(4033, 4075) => 0.127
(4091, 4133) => 0.118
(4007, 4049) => 0.131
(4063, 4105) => 0.118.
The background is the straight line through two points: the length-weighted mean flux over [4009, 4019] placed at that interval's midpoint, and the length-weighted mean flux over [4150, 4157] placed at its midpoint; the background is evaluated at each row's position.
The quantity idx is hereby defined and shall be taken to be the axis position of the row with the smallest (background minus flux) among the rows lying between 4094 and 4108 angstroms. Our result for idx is 4105.5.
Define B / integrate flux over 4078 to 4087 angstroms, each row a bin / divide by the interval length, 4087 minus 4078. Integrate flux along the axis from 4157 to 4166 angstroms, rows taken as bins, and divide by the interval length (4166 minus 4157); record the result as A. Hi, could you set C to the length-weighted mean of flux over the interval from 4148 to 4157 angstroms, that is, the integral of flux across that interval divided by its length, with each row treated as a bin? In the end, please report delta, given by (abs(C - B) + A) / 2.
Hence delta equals 5.51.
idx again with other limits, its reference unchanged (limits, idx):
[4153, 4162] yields 4159.5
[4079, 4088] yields 4083.0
